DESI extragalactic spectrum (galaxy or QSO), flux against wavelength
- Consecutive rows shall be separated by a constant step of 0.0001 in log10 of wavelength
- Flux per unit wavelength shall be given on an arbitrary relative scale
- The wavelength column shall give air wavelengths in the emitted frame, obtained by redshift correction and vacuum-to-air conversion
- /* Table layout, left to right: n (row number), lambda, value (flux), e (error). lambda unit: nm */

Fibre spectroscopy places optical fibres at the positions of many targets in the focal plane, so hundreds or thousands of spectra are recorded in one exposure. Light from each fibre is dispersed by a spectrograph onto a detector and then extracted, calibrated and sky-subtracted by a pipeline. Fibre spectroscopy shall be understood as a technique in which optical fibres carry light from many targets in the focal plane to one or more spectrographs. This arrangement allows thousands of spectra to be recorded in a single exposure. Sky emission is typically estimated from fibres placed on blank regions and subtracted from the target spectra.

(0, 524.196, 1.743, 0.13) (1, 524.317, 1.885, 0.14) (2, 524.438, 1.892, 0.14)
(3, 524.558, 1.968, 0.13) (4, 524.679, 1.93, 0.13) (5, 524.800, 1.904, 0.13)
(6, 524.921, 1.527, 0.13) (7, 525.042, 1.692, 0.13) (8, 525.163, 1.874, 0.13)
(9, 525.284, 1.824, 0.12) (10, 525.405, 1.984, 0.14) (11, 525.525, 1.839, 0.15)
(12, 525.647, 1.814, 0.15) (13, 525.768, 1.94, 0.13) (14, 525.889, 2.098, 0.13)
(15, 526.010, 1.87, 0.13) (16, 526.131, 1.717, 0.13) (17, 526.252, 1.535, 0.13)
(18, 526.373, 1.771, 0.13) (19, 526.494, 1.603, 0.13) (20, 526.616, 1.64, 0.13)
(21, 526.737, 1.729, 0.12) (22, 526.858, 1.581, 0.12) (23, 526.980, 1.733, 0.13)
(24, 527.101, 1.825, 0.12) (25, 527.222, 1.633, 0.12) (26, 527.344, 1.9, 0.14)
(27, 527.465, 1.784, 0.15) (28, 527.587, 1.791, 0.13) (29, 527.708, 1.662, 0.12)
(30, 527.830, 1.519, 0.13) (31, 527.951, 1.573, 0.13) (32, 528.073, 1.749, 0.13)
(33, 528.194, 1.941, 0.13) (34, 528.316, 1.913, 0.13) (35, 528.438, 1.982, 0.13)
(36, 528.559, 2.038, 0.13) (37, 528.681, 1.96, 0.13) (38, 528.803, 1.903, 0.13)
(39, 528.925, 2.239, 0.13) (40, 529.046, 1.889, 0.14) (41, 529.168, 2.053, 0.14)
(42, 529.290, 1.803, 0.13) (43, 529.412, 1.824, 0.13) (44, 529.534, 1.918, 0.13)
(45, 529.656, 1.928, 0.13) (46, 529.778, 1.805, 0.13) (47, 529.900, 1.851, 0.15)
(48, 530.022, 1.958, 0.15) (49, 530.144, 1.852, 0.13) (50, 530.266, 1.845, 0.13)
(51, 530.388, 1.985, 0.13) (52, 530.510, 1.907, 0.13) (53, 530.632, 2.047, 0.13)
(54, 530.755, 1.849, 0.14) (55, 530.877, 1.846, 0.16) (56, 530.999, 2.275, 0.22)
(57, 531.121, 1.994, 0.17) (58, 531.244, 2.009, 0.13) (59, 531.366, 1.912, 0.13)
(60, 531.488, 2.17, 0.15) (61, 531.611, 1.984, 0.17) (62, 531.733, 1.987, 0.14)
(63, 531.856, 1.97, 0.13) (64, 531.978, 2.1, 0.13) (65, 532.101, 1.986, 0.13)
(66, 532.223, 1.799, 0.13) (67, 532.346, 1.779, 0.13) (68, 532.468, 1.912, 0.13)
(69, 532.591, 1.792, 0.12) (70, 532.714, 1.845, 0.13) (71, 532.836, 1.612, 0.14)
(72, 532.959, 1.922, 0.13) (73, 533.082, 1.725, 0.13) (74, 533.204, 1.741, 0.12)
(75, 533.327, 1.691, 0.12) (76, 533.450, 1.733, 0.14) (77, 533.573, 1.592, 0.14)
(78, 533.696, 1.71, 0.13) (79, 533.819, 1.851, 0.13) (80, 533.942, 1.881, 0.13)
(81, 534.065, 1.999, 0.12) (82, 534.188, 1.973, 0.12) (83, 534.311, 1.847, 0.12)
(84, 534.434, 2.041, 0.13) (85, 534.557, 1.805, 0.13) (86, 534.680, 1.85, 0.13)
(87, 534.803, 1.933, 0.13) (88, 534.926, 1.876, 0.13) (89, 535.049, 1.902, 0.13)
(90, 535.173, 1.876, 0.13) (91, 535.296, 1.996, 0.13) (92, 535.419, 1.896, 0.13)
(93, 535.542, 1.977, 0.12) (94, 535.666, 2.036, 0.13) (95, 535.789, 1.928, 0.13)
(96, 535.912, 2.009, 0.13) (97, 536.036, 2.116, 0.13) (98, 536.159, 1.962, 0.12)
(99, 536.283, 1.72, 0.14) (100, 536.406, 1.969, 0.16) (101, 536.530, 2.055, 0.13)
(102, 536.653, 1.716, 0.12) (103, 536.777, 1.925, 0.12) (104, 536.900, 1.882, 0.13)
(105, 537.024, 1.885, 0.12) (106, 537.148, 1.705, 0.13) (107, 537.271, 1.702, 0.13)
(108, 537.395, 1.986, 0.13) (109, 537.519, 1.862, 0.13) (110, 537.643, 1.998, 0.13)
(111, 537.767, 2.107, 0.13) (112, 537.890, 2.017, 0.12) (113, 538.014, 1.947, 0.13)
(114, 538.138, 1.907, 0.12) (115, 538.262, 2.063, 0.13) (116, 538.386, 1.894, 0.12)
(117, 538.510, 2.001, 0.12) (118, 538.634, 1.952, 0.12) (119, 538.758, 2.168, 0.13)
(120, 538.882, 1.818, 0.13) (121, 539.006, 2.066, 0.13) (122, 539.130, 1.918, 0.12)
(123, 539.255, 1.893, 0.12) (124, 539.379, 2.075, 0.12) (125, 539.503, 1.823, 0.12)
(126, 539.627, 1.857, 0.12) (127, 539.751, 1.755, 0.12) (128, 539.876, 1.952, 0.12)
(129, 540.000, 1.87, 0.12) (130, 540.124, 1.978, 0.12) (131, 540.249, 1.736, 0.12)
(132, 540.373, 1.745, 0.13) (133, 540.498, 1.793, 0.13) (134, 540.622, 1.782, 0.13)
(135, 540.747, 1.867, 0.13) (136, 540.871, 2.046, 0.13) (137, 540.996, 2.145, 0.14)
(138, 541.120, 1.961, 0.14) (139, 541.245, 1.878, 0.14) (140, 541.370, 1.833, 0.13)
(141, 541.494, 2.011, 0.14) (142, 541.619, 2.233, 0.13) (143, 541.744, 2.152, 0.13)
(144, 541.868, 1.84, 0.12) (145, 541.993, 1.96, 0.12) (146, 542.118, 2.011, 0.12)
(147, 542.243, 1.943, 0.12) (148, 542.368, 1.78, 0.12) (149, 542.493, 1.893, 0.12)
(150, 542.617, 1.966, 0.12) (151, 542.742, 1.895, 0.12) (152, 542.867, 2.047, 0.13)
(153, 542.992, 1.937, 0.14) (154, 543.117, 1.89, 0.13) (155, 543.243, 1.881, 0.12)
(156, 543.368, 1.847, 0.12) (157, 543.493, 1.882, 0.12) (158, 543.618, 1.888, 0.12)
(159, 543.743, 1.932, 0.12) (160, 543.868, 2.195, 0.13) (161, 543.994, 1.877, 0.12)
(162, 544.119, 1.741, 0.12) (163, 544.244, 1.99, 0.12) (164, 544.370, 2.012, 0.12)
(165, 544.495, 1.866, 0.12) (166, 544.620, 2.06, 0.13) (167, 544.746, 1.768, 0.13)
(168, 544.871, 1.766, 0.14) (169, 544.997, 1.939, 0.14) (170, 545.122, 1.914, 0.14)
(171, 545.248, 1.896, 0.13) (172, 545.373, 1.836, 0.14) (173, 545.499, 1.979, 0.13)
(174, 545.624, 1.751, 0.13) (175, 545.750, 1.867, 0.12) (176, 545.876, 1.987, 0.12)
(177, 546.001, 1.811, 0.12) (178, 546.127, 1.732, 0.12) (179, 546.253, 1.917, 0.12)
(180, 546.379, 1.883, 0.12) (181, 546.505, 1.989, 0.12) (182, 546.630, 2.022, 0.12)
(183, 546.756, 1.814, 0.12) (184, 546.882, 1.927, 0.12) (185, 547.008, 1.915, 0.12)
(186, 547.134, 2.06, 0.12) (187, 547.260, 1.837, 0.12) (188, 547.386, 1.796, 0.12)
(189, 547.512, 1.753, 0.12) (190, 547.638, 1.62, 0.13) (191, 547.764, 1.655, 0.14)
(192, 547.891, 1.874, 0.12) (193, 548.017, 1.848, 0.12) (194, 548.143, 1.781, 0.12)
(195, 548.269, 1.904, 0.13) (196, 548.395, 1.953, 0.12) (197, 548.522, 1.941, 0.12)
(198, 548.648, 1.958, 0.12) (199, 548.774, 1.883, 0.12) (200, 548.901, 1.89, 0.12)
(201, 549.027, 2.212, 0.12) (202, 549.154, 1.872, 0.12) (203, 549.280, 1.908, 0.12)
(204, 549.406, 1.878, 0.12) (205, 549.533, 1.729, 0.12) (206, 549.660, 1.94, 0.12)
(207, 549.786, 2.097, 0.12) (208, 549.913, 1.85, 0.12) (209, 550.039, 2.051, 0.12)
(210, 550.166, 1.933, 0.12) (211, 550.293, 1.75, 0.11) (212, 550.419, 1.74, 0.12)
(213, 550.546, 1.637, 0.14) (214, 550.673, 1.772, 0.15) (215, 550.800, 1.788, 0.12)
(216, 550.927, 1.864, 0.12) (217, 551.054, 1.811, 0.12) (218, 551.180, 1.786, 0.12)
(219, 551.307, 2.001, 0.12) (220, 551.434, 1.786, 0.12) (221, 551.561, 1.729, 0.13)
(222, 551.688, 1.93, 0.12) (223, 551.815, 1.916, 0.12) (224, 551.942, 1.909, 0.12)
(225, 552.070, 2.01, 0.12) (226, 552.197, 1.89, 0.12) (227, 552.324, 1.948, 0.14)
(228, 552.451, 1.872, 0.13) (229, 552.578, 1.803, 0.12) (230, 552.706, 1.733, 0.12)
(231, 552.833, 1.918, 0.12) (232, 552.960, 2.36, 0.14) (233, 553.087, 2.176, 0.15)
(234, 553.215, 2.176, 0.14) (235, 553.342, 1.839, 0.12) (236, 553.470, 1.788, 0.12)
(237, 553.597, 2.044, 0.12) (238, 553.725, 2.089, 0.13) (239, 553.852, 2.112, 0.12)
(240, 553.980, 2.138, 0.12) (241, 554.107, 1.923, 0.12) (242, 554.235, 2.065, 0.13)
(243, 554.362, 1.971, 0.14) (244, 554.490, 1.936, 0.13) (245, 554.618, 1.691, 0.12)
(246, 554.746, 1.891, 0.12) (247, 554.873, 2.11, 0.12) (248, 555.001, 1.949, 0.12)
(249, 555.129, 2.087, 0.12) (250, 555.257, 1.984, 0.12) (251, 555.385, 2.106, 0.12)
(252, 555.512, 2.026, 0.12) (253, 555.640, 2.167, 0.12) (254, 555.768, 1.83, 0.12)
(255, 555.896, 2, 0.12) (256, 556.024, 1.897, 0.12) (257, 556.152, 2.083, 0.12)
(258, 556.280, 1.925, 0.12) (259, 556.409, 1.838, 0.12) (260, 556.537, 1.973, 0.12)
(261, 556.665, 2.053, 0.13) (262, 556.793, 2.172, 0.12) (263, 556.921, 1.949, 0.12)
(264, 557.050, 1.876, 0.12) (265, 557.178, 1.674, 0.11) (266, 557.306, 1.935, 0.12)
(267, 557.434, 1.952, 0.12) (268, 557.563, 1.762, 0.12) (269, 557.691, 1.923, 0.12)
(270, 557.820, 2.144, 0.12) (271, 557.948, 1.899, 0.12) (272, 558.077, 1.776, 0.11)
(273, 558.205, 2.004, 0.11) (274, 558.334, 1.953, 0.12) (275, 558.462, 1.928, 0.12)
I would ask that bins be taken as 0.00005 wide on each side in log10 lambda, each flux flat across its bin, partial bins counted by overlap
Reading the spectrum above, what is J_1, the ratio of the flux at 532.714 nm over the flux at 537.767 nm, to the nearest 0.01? 0.88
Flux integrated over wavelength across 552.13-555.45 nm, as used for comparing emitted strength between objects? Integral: 6.6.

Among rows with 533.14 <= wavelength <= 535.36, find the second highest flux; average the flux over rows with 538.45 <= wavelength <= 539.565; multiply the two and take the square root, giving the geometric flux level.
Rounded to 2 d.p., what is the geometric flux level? 1.98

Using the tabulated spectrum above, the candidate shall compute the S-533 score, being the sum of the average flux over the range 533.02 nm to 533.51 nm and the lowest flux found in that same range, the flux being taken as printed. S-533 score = 3.4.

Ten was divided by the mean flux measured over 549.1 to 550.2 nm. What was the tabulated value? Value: 5.21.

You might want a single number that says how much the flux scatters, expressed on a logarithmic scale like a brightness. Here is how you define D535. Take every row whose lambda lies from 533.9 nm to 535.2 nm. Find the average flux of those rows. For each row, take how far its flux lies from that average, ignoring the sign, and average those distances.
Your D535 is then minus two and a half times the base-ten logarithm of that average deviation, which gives 3.10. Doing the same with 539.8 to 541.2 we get 2.42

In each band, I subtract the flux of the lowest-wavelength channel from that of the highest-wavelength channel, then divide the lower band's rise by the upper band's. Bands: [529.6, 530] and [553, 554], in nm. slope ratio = 2.0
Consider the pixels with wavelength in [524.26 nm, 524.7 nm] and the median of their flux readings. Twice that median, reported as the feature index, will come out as 3.82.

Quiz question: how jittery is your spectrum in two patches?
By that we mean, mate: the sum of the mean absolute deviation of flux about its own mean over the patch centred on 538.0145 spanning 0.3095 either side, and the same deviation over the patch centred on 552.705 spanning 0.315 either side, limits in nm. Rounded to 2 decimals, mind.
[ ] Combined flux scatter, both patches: 0.23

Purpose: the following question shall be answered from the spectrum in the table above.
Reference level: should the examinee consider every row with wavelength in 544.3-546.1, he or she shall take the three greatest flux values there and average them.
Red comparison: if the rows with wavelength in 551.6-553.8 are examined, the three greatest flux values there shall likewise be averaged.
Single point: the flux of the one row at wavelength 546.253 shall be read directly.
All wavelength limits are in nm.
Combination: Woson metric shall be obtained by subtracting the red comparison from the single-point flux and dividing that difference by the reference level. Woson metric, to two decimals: -0.16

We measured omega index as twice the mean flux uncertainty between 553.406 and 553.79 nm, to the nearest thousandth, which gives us 0.247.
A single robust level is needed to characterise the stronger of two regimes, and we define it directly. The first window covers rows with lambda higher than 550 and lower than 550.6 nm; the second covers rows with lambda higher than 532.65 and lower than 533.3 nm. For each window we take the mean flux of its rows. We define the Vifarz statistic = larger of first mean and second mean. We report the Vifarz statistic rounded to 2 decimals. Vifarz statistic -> 1.82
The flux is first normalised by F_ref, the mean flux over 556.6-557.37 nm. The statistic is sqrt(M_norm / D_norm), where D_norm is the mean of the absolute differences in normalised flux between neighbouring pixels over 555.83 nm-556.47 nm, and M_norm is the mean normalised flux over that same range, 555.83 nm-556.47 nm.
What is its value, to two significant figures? 3.8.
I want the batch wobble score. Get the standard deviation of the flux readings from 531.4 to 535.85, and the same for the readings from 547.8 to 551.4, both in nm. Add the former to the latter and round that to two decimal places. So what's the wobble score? 0.25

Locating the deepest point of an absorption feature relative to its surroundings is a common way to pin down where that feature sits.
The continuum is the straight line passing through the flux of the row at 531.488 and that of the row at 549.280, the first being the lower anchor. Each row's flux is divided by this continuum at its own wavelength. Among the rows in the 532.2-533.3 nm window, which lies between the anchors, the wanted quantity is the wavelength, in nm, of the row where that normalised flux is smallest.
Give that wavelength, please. 532.836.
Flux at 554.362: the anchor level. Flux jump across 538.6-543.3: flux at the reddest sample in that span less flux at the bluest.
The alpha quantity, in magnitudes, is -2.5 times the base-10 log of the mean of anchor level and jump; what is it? 0.06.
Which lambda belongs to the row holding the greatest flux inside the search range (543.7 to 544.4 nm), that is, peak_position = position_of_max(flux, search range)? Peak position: 543.868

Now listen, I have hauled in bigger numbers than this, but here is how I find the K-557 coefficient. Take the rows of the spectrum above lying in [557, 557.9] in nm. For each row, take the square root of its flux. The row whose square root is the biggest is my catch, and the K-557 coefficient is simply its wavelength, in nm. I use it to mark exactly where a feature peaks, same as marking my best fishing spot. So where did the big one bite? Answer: 557.820 nm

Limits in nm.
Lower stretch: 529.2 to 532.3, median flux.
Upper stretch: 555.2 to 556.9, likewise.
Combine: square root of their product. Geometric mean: 1.96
